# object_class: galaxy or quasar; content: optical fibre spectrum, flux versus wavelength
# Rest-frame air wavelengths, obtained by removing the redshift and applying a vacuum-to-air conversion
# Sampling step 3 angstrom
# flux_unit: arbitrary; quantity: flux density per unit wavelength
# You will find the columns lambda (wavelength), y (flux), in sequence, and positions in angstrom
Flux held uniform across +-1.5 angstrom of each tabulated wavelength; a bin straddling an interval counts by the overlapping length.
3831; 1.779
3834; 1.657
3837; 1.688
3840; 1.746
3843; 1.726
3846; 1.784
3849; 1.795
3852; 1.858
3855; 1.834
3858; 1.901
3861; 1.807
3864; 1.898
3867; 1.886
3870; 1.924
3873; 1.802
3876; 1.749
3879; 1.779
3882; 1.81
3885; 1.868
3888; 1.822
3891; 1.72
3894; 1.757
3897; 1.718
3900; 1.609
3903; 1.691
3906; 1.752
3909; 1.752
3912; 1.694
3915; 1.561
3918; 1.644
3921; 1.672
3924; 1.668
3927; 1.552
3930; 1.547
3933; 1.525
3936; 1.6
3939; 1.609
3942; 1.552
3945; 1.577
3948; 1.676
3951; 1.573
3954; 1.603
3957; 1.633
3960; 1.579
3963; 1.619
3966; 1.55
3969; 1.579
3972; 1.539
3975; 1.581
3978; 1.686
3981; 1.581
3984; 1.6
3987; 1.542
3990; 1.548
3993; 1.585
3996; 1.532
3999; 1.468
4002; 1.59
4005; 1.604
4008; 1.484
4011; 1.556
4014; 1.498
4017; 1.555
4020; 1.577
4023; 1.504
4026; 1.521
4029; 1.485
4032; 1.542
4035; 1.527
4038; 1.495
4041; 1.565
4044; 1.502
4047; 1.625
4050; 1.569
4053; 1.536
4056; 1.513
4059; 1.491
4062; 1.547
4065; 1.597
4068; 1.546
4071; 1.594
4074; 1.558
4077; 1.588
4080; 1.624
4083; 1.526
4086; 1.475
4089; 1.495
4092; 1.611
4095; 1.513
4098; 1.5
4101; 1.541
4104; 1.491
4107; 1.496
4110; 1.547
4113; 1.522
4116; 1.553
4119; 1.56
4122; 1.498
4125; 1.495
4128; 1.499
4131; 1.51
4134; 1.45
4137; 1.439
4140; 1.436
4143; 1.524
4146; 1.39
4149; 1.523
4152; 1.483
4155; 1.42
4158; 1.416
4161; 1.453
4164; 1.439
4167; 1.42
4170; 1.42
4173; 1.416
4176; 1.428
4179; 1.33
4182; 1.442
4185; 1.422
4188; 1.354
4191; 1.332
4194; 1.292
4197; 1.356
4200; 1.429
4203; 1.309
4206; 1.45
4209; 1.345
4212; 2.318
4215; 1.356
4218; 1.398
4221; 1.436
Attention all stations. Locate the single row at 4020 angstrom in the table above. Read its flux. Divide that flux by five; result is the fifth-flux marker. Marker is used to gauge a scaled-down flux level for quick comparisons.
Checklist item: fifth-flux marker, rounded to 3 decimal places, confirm 0.315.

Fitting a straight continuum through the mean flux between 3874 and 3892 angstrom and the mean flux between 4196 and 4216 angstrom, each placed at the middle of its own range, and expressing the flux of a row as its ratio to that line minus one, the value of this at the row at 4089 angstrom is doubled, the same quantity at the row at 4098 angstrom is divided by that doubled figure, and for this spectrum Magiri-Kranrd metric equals 0.45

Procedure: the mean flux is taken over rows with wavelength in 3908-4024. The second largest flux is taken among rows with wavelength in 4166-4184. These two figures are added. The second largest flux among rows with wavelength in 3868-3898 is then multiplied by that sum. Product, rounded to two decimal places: 5.63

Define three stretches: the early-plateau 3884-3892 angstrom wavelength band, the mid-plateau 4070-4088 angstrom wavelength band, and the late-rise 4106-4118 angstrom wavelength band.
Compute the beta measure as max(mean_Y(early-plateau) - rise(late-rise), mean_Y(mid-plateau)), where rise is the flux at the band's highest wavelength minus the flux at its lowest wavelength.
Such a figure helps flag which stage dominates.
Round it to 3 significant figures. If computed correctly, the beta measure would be 1.75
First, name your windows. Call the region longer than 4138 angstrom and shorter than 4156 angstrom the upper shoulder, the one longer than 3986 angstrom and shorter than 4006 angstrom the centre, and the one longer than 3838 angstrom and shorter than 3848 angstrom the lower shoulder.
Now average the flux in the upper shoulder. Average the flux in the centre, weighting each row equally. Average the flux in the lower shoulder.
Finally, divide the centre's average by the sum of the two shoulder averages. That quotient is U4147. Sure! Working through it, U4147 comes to 0.483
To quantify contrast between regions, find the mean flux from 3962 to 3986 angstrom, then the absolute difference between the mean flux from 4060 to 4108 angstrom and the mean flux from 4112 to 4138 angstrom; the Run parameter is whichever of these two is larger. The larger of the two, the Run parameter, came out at 1.59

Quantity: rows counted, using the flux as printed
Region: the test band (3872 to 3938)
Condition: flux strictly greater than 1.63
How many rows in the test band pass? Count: 16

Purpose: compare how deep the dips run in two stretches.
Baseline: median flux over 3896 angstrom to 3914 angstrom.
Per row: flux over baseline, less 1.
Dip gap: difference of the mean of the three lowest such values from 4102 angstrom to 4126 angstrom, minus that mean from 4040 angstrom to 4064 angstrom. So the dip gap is 0.00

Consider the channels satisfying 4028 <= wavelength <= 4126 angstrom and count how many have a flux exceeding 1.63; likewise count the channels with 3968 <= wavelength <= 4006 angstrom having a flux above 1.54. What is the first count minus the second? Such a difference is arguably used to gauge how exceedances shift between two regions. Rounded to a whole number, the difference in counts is -10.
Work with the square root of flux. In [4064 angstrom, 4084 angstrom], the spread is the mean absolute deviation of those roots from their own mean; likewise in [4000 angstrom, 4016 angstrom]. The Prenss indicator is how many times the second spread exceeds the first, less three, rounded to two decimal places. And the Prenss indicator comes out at -1.41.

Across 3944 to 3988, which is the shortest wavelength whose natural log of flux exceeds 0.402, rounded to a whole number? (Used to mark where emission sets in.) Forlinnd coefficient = 3945 angstrom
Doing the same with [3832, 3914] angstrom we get 3834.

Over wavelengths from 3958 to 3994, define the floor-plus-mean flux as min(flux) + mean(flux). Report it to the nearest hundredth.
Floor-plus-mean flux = 3.12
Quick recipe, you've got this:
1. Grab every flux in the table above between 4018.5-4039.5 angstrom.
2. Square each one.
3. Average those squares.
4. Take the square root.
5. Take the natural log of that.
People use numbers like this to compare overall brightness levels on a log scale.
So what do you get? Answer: 0.420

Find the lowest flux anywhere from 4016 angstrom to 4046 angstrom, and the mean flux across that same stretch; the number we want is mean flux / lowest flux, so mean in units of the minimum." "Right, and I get 1.03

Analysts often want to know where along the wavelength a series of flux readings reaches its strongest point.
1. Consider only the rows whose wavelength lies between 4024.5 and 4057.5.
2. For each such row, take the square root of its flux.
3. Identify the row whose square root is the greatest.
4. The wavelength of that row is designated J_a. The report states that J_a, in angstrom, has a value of 4047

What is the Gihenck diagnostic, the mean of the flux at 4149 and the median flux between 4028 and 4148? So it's 1.52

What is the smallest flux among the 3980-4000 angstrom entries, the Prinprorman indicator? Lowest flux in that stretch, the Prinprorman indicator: 1.468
